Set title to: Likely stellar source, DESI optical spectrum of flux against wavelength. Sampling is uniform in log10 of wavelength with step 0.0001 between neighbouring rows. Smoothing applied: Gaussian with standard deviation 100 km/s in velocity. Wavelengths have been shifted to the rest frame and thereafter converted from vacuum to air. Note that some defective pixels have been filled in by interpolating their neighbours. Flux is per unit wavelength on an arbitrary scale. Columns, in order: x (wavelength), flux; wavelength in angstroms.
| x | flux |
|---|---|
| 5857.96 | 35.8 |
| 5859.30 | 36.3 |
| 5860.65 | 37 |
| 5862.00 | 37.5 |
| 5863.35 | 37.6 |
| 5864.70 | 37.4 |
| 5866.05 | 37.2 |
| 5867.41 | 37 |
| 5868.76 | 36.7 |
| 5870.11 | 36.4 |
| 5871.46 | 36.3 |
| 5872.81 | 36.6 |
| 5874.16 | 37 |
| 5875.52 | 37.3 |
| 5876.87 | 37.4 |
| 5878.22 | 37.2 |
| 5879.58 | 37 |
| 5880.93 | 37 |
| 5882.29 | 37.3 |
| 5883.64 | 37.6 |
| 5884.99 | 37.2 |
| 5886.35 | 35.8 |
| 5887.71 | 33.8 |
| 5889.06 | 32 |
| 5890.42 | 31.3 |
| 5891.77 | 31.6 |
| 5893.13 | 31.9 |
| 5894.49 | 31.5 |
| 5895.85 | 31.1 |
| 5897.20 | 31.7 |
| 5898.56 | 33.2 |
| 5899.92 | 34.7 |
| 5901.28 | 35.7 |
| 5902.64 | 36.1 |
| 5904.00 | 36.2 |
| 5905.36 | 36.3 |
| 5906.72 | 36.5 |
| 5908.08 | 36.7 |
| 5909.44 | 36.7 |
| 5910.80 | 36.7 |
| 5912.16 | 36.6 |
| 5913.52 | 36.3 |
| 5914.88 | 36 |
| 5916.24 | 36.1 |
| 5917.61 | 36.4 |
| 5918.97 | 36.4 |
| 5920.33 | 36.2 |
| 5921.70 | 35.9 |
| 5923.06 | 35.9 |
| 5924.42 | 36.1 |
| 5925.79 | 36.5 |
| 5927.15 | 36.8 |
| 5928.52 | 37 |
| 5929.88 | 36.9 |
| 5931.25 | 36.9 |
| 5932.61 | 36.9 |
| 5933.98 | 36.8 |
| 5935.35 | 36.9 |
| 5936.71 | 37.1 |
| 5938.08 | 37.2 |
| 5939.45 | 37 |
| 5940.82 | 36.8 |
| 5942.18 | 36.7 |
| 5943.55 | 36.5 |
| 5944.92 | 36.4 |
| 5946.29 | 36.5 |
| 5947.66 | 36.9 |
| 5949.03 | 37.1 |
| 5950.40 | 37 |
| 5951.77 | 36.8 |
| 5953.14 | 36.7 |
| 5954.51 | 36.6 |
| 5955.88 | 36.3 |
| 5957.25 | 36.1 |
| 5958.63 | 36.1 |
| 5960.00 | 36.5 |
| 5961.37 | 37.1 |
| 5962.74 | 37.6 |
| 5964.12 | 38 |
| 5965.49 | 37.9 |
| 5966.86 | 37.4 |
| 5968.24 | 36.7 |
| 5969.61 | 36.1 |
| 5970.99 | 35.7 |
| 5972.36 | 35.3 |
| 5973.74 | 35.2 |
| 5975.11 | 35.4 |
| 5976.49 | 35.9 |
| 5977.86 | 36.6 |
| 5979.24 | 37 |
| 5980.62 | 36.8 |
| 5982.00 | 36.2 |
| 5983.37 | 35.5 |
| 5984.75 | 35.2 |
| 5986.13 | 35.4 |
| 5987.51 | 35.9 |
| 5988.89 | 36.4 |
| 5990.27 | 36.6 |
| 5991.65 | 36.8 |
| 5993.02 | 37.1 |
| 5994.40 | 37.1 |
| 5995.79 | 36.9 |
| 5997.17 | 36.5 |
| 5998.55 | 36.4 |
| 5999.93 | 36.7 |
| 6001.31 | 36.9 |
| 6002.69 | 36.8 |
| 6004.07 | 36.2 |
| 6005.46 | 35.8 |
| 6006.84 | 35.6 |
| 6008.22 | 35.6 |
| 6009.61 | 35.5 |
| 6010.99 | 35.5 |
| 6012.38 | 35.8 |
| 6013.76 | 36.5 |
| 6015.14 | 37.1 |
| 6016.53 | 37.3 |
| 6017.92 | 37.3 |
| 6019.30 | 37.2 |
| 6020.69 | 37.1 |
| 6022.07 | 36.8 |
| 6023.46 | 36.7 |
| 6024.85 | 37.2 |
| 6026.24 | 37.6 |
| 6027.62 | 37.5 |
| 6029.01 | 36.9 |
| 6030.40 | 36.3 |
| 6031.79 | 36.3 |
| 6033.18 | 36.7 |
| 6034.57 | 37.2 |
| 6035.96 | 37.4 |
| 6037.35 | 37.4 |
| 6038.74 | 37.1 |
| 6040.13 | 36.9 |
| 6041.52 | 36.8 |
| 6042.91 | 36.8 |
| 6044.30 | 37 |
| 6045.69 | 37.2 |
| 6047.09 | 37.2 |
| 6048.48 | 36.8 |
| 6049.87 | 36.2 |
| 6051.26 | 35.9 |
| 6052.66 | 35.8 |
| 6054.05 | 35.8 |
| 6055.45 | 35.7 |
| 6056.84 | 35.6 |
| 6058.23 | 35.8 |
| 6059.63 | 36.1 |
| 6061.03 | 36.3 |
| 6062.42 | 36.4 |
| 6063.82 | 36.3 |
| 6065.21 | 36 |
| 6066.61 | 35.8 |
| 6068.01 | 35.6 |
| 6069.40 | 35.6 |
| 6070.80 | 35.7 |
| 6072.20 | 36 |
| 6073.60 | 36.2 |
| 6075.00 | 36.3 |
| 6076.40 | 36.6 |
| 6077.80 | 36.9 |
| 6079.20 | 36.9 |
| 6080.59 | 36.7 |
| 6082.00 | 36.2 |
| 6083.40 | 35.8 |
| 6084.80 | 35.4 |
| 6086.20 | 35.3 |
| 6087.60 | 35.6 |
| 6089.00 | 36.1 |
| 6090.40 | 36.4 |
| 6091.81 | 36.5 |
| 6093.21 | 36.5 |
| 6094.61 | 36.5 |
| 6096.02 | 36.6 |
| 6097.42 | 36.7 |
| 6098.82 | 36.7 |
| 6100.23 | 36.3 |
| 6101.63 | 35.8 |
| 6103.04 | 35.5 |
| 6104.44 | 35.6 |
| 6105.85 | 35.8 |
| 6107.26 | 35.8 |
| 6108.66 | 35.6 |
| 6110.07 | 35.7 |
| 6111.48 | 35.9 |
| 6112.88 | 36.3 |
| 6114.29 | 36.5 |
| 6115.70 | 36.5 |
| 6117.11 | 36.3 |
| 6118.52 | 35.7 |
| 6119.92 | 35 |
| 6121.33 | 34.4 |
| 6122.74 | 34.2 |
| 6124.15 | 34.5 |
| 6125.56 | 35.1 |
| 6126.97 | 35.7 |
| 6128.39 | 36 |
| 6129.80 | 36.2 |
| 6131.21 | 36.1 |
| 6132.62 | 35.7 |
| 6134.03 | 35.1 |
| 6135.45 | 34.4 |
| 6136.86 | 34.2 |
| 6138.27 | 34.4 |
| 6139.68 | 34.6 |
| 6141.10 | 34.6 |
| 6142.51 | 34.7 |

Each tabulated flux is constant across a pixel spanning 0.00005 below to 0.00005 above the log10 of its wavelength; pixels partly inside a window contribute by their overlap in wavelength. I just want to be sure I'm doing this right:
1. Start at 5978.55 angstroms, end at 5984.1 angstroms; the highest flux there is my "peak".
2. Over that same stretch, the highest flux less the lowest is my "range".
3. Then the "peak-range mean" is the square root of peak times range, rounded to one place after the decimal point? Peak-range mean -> 7.4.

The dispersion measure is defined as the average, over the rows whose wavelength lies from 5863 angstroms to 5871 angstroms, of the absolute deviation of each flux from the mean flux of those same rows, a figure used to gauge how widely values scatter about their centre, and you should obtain 0.35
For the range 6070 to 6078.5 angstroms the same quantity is 0.32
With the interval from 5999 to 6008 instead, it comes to 0.47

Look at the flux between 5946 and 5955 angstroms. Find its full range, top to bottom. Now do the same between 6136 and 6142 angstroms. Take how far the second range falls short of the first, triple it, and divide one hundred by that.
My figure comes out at 167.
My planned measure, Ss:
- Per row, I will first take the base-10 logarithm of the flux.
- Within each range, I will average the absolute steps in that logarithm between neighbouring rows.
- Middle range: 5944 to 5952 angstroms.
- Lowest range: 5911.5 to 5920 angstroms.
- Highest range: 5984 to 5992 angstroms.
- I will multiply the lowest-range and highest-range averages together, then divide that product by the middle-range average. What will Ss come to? 0.0039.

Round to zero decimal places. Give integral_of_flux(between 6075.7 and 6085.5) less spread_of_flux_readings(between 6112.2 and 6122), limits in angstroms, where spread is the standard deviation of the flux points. 356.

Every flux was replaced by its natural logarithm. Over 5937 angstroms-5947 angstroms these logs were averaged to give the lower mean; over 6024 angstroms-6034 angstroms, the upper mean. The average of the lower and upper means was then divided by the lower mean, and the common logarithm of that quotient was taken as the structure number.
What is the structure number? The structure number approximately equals 0.0003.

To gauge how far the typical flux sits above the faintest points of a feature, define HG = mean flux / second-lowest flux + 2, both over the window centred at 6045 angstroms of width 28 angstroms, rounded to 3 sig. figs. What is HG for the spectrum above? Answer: 3.02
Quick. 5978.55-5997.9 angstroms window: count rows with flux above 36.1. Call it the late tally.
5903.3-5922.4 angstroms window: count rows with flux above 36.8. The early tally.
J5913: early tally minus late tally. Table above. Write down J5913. -10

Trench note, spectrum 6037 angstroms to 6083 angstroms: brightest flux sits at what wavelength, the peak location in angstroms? 6037.35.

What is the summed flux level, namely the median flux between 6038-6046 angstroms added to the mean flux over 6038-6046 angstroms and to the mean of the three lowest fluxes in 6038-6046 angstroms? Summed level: 111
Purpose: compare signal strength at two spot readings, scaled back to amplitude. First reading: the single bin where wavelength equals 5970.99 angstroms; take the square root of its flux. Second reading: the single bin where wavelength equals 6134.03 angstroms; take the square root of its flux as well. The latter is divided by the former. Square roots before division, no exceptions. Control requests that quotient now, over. 0.99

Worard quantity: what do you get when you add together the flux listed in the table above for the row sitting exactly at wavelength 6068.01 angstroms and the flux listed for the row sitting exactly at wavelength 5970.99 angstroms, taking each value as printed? 71.3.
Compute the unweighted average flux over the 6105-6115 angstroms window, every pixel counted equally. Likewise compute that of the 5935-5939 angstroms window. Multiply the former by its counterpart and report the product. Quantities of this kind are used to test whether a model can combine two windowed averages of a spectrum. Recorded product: 1332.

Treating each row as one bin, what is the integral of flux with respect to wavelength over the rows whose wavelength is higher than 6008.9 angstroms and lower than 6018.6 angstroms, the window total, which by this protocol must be 353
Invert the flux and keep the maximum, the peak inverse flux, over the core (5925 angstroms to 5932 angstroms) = 0.0274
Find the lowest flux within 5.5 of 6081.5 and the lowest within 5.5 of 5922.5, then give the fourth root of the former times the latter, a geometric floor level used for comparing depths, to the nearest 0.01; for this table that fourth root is 5.97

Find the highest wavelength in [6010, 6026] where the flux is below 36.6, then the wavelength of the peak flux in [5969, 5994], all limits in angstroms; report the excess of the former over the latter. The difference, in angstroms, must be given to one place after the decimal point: 20.7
